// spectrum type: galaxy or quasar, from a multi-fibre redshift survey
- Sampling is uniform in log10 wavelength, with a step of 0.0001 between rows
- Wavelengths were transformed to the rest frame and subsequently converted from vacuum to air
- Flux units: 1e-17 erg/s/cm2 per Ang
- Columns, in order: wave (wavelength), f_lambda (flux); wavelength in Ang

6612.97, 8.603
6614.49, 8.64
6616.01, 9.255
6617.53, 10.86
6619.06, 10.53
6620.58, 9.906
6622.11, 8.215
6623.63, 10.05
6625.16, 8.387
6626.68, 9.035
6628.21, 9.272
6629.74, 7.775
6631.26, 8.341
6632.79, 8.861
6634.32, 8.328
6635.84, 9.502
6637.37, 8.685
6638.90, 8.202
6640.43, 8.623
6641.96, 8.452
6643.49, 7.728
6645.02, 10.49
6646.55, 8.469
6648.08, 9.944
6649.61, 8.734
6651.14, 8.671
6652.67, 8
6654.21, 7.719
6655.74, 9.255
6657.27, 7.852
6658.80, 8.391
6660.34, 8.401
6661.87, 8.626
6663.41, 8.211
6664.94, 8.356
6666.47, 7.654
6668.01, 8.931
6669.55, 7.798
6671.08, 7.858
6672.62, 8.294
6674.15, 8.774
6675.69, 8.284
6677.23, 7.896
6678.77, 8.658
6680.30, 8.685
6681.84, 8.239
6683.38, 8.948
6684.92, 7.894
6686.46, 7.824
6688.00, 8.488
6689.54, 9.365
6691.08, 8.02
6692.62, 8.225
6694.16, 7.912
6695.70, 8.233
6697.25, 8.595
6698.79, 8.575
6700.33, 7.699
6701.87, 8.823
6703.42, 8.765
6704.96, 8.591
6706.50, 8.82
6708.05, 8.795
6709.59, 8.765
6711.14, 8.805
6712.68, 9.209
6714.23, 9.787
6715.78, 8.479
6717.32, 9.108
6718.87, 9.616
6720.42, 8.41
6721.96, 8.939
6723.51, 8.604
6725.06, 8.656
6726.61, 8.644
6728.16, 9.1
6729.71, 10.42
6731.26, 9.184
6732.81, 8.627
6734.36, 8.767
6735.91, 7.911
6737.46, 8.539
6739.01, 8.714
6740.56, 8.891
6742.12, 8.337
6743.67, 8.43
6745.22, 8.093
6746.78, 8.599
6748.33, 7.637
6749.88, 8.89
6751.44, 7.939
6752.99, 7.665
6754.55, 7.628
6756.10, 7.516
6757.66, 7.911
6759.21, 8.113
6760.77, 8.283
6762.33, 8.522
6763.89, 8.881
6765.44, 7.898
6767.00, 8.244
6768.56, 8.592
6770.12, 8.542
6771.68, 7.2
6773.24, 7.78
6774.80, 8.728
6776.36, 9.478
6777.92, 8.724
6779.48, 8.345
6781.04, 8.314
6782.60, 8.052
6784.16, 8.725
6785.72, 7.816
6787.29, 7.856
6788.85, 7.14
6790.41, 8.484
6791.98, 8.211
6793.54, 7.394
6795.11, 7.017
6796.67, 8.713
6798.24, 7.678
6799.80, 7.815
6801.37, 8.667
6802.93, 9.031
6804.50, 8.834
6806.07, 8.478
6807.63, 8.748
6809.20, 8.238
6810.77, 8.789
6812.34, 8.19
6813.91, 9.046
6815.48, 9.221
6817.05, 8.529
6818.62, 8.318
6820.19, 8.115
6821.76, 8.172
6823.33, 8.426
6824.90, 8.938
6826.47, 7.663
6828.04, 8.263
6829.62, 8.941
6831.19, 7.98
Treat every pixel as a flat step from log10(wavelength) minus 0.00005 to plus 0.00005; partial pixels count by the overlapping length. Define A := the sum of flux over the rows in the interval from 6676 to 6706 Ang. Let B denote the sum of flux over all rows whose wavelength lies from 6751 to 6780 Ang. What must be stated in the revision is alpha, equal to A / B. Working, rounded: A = 159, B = 156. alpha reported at 1.02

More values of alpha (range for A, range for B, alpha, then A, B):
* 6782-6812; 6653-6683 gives 0.99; 156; 158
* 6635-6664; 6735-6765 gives 1.05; 164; 156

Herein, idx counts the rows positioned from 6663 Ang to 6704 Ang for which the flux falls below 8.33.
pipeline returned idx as 15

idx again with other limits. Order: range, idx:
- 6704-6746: 2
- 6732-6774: 14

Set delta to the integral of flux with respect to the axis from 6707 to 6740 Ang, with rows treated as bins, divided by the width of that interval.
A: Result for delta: 8.9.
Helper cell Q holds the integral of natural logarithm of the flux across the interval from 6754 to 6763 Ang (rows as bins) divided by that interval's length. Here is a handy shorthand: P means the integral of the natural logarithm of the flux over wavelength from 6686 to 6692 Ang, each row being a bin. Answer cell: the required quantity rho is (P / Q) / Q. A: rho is 2.96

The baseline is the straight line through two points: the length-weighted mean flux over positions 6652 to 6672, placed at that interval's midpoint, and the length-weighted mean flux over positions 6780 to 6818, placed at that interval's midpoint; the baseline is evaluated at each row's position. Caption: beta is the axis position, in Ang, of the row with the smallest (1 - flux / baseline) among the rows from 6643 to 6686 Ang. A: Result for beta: 6645.02 Ang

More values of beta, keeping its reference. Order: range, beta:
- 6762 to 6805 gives 6776.36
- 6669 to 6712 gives 6689.54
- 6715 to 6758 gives 6729.71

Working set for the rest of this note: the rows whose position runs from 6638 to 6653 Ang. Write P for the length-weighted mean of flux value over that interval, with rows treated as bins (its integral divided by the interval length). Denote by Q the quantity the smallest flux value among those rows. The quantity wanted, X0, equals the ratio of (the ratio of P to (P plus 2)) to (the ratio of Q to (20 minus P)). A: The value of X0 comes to 1.18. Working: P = 8.8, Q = 7.728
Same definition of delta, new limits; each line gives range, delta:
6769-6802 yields 8.1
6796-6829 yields 8.5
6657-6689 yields 8.3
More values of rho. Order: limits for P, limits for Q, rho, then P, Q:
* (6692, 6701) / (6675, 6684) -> 4.16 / 19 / 2.13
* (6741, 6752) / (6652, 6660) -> 5.24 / 23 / 2.11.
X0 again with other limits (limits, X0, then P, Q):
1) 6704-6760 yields 1.23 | 8.6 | 7.516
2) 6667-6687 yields 1.21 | 8.3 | 7.798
